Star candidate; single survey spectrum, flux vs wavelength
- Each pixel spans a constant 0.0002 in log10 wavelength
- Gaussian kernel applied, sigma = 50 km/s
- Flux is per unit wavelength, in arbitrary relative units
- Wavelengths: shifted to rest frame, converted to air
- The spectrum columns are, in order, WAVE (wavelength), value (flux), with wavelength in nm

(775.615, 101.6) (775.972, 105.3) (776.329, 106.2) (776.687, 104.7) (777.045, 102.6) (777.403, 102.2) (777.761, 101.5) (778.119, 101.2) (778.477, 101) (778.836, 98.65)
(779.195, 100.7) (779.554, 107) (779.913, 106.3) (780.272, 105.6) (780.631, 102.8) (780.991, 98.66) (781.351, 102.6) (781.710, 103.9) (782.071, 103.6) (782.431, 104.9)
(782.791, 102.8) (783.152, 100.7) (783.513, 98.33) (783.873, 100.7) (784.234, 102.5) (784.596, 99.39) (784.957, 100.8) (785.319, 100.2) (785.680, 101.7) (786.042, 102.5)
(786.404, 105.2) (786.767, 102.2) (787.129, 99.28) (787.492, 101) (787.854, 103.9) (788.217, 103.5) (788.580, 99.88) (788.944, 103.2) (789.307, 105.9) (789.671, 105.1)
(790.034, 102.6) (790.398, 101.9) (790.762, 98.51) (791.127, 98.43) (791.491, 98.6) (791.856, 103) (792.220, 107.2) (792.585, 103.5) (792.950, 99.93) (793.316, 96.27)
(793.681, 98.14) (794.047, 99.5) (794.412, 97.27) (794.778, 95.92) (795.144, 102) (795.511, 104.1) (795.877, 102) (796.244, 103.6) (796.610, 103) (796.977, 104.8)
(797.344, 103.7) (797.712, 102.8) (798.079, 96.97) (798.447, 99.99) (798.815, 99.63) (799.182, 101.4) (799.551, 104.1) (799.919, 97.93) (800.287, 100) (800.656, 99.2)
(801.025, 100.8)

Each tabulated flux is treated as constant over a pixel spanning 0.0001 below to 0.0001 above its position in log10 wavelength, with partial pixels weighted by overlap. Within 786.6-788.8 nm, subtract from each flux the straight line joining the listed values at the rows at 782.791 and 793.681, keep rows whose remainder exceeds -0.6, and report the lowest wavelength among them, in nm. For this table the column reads 786.767 nm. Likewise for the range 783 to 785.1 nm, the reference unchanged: 784.234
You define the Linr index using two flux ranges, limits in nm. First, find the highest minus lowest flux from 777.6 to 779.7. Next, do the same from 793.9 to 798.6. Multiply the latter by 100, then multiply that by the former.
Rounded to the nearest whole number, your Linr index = 7415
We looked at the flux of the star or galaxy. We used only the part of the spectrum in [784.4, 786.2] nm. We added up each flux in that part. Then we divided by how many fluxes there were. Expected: 101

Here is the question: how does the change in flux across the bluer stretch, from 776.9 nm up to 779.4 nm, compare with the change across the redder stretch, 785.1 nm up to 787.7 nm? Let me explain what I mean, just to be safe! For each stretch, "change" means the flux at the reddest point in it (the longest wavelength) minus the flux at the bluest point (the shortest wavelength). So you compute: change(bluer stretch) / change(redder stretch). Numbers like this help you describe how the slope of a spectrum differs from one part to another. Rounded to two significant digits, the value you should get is -2.4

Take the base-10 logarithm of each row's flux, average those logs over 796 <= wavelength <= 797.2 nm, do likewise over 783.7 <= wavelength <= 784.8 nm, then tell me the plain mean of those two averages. 2.01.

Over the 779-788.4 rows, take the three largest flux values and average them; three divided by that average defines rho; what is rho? 0.0282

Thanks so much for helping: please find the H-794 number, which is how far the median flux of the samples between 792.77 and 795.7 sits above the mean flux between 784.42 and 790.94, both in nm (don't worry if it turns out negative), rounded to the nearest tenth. -3.2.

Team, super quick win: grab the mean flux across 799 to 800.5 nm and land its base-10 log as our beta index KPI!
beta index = 2.00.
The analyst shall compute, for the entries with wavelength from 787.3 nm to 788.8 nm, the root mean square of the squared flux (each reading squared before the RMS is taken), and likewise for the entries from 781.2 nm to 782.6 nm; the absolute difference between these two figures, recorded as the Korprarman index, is 339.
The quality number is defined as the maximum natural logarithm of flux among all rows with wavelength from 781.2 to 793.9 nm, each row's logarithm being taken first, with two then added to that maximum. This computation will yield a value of 6.67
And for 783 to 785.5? 6.63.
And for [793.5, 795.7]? 6.65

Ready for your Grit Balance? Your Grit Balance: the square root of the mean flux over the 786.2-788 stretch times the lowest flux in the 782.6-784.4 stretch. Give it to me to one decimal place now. 100.3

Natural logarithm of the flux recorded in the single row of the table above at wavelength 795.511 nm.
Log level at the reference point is 4.65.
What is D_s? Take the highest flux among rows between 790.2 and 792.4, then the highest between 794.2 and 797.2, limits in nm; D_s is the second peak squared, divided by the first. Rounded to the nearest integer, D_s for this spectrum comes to 102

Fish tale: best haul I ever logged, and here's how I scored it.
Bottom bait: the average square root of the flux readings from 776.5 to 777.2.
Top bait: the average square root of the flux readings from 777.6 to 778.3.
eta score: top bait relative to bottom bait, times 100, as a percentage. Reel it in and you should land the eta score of 99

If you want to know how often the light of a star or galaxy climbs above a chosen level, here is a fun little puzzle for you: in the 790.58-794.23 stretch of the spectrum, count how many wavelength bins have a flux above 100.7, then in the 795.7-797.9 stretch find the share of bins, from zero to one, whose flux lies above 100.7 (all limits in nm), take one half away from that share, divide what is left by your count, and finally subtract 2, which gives -1.83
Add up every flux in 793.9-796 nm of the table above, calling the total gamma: 600.8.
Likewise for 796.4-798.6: 611.3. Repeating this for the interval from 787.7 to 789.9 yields 621.5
